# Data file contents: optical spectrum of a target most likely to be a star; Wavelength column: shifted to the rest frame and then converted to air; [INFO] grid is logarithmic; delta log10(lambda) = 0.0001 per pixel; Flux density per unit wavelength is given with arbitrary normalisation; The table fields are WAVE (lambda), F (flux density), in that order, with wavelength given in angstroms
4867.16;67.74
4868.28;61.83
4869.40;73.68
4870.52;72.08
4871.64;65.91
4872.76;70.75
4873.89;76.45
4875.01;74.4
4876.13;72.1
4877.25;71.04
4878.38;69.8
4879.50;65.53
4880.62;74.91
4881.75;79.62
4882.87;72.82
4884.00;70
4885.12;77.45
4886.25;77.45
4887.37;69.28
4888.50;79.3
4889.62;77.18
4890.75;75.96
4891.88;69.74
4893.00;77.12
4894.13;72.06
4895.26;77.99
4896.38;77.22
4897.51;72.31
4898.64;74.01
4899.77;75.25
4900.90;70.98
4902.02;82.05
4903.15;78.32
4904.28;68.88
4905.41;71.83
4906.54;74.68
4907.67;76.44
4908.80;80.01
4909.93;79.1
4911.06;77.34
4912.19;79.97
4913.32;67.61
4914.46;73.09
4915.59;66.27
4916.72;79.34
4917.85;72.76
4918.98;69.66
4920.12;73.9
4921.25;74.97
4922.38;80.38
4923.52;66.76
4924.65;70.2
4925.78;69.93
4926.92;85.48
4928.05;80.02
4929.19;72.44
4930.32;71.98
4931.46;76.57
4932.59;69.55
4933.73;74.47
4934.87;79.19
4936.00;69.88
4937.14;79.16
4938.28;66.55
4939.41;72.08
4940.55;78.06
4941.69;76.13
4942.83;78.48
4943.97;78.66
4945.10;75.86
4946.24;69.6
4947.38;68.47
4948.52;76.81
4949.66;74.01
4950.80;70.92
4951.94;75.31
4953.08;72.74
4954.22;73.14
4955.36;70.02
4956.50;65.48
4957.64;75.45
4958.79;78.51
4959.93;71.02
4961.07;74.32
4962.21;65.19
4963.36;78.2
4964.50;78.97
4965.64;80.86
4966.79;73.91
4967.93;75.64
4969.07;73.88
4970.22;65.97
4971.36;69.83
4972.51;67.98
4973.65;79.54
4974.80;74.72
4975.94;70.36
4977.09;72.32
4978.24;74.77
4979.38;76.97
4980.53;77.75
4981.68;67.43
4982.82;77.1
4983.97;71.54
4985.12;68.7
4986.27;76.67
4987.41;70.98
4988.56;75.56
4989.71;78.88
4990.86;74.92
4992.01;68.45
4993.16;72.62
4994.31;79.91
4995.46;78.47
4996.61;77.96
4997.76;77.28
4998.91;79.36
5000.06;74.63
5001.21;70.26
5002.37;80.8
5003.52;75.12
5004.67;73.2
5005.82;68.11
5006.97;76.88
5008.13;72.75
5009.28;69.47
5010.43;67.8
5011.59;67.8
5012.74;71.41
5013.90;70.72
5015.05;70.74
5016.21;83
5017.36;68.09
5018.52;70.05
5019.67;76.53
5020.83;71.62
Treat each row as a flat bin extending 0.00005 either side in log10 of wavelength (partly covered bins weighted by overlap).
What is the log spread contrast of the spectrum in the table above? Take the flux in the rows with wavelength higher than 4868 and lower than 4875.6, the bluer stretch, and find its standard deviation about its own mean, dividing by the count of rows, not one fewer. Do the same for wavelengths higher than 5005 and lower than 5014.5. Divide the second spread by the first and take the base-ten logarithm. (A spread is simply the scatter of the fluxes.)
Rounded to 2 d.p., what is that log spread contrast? -0.21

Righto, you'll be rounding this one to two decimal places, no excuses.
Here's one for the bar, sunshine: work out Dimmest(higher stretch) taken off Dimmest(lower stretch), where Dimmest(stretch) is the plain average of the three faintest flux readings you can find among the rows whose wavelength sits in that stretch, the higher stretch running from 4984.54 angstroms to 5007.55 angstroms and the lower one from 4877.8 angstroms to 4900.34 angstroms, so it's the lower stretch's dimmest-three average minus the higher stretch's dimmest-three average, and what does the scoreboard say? -0.24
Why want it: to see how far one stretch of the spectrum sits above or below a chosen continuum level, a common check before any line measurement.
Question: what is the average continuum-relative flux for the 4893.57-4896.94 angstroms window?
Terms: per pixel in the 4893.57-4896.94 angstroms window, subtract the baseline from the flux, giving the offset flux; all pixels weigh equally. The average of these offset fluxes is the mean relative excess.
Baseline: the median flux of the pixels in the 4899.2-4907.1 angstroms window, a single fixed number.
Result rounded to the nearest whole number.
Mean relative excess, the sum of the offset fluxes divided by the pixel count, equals 1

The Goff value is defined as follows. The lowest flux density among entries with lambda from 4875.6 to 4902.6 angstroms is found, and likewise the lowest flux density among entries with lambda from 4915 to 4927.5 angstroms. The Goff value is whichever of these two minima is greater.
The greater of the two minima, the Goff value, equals 66.3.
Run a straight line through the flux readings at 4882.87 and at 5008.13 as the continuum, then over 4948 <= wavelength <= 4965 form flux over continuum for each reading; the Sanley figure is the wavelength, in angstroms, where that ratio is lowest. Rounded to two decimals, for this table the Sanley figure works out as 4962.21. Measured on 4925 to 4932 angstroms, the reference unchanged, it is 4925.78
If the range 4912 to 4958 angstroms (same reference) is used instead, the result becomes 4956.50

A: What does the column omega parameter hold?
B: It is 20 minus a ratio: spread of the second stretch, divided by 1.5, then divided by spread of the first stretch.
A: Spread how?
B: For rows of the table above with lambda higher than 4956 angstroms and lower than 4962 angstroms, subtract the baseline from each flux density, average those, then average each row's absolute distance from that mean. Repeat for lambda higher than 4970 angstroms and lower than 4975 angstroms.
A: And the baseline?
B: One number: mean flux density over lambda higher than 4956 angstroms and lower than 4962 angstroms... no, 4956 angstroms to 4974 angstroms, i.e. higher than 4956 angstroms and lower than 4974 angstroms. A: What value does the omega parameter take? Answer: 19.2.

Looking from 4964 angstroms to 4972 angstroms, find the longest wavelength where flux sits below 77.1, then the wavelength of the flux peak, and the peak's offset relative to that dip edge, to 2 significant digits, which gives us -5.7 angstroms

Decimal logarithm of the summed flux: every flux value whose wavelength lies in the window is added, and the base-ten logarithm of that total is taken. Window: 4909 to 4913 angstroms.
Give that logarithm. 2.37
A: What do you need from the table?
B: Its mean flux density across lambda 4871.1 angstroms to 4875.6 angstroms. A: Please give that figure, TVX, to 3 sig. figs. 71.9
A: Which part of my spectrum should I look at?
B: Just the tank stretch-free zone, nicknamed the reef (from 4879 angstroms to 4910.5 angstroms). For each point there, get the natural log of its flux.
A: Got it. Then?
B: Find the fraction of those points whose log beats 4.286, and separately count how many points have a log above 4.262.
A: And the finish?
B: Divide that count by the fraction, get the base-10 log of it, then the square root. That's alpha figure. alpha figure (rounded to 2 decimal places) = 1.24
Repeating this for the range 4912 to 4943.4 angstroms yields 1.23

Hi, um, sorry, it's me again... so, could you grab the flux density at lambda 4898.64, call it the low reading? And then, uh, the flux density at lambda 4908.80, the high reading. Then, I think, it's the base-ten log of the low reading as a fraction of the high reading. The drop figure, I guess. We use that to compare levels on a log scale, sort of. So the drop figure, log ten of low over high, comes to -0.03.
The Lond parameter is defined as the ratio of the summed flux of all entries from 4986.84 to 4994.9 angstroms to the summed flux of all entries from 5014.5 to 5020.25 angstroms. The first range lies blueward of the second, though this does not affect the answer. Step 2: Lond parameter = 1.4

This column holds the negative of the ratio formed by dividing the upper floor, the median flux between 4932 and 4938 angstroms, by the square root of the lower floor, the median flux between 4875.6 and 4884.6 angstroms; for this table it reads -8.80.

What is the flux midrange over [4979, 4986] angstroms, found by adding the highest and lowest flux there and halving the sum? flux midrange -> 72.6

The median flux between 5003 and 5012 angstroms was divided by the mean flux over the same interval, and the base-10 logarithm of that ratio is -0.002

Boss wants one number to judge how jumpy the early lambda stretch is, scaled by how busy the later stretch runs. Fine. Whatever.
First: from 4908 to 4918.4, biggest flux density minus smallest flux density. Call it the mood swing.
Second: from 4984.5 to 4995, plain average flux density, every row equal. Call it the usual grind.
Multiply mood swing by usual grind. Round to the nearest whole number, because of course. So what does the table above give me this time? 1018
